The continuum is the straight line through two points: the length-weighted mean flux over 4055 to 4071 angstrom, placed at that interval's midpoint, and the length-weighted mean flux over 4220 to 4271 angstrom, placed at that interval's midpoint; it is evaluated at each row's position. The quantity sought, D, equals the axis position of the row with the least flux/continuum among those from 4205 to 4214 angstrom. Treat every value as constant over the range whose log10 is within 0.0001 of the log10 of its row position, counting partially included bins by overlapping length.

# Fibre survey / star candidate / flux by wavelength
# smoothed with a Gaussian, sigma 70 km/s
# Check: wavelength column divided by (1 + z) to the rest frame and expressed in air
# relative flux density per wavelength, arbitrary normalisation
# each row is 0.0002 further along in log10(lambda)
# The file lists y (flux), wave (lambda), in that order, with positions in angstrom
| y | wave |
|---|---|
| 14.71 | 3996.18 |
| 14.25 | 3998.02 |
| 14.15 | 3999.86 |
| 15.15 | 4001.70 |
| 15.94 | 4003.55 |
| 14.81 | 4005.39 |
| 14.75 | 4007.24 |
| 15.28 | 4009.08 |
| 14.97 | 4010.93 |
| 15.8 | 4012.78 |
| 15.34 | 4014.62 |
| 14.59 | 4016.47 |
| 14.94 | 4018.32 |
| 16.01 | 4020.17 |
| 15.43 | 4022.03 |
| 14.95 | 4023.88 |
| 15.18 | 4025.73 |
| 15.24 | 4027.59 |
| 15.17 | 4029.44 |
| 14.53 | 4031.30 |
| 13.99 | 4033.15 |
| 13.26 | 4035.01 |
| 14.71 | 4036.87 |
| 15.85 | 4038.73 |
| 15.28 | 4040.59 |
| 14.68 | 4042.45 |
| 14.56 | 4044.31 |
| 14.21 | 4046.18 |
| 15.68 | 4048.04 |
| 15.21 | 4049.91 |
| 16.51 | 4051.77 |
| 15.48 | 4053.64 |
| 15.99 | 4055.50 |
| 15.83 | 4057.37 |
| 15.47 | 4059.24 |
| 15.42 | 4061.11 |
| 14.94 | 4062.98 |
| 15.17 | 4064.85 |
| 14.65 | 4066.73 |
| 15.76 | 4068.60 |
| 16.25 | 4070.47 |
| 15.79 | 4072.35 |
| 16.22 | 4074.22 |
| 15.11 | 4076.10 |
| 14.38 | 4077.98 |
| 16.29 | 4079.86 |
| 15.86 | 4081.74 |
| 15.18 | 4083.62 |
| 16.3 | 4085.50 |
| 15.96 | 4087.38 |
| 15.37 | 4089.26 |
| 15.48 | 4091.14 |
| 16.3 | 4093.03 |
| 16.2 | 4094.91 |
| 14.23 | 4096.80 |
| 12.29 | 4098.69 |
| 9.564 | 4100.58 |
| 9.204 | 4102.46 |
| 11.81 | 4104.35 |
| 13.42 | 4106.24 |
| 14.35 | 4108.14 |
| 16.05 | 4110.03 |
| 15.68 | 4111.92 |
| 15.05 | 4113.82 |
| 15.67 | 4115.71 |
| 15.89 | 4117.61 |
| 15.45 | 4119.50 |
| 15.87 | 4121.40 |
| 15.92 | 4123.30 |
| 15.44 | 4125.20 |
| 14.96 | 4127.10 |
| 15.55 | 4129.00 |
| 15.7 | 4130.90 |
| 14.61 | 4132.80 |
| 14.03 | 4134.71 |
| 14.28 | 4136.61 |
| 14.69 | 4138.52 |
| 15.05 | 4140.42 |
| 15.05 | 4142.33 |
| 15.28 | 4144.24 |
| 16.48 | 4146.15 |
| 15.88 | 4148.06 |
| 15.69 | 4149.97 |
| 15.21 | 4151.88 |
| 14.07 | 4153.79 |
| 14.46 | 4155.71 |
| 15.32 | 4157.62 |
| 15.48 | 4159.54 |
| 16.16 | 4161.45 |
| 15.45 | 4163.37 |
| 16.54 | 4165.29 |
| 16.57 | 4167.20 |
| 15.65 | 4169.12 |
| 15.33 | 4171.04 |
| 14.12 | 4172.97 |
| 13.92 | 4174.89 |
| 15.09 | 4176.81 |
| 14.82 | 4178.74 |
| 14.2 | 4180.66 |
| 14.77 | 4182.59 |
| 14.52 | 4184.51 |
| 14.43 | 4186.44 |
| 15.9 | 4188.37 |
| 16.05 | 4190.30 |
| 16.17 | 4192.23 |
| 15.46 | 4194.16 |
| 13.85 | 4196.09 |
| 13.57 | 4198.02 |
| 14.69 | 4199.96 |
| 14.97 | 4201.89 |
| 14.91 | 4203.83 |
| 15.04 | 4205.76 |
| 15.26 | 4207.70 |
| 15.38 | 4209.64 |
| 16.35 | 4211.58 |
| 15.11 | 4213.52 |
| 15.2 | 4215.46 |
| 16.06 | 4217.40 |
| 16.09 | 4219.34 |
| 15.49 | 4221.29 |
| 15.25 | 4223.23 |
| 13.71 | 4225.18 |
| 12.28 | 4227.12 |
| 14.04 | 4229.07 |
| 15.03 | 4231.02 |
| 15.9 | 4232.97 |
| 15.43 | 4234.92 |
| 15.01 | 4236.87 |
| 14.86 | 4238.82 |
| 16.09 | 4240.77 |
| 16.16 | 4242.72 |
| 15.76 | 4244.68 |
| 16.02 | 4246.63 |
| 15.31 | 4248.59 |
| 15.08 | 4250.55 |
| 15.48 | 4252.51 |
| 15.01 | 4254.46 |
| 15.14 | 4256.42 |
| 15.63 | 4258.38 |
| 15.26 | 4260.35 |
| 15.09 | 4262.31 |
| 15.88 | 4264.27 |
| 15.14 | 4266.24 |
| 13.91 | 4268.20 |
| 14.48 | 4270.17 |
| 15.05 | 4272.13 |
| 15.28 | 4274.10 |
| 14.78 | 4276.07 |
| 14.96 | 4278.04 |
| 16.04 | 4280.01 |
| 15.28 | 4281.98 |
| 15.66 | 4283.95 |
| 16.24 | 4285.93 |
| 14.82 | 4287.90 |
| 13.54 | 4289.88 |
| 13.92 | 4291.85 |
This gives 4205.76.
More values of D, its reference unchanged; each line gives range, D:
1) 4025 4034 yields 4033.15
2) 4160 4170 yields 4163.37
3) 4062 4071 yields 4066.73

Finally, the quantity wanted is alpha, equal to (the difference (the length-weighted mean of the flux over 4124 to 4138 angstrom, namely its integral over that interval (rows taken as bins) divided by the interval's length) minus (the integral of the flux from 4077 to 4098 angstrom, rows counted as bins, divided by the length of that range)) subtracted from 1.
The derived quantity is 1.61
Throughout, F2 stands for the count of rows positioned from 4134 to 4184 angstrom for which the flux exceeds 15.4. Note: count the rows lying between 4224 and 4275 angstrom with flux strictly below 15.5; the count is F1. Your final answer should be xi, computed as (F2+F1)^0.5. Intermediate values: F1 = 19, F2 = 9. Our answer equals 5.29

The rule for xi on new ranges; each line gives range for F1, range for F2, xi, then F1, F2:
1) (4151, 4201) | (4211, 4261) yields 5.57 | 19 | 12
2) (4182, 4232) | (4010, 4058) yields 5.39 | 20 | 9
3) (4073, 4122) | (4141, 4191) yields 5.00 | 14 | 11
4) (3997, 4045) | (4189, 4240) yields 5.57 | 22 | 9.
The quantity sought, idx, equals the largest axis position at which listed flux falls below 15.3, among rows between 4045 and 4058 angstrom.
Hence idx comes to 4049.91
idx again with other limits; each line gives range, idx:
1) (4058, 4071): 4066.73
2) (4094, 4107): 4106.24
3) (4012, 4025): 4023.88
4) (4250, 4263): 4262.31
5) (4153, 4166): 4155.71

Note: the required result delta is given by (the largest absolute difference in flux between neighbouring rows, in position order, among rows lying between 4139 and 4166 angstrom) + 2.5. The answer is 3.70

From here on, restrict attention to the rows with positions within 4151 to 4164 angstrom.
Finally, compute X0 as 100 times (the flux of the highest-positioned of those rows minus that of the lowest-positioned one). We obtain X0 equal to 24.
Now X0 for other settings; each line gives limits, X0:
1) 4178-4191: 123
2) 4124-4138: -116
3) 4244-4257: -62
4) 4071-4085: -61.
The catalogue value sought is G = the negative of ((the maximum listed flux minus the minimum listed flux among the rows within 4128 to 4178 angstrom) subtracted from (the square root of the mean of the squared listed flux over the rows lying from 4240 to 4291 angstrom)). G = -12.6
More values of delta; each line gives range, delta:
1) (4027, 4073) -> 3.97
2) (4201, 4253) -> 4.26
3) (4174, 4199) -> 4.11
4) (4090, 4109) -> 5.23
